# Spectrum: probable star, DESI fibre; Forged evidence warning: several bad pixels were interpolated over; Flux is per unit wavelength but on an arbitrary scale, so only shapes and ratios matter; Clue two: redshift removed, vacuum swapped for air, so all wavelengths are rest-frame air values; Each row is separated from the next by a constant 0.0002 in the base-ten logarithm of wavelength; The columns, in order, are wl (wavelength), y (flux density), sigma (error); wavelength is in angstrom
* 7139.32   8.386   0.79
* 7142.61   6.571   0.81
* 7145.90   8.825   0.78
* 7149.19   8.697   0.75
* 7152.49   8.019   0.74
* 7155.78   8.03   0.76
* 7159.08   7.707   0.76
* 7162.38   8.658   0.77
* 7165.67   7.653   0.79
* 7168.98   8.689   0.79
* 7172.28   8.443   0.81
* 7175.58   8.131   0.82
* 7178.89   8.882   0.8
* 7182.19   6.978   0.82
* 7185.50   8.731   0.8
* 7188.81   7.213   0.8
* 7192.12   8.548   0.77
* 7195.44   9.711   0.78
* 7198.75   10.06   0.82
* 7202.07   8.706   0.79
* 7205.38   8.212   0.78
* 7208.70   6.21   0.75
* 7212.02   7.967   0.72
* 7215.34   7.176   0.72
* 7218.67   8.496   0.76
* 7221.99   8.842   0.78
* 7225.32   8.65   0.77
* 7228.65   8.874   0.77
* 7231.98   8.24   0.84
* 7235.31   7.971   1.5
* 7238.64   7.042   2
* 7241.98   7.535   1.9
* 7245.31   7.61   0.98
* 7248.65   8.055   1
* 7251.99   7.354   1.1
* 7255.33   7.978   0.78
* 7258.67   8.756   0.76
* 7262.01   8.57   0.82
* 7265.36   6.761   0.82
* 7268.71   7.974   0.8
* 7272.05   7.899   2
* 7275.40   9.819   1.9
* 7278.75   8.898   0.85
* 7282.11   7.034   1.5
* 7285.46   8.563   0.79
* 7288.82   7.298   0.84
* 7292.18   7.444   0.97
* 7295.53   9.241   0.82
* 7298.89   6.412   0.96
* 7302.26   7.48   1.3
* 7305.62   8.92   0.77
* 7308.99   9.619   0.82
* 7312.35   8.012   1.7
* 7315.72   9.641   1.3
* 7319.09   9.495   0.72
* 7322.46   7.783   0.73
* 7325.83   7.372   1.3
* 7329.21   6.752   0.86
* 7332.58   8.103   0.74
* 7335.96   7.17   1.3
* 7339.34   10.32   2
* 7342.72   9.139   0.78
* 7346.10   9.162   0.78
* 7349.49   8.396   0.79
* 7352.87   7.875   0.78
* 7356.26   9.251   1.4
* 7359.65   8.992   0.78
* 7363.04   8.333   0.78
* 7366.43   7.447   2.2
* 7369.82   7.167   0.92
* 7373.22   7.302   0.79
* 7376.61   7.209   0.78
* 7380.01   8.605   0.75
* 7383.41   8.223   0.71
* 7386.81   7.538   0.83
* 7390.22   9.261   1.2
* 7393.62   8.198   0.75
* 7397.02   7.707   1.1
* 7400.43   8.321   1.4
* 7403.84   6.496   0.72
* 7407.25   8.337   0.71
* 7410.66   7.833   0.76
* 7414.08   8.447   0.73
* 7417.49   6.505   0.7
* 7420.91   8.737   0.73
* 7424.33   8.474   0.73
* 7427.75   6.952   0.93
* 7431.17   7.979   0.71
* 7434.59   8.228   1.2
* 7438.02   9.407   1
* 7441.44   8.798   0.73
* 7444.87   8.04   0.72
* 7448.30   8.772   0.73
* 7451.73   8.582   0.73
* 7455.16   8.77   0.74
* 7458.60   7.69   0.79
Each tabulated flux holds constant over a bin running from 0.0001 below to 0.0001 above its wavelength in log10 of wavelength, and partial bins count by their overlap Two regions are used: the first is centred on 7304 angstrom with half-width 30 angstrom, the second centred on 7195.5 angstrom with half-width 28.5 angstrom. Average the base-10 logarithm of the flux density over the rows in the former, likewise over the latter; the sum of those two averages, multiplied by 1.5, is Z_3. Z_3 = 2.74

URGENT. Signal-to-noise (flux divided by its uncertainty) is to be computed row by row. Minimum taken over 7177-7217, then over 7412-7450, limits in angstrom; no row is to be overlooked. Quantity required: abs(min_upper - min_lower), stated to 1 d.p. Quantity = 1.4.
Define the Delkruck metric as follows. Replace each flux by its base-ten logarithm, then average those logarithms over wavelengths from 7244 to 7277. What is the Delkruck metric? 0.905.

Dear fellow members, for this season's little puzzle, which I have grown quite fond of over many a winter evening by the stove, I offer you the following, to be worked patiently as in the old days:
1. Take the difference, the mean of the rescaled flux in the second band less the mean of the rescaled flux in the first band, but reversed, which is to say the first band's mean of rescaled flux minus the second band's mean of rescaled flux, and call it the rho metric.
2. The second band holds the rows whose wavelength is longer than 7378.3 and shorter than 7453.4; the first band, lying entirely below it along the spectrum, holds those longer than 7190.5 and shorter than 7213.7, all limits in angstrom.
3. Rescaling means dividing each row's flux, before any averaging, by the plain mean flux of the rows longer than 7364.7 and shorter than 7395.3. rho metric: 0.042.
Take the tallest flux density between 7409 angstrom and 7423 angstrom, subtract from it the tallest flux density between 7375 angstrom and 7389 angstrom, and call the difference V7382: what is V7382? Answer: 0.13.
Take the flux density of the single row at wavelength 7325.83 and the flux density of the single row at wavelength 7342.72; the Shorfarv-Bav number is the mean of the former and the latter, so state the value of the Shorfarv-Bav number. 8.26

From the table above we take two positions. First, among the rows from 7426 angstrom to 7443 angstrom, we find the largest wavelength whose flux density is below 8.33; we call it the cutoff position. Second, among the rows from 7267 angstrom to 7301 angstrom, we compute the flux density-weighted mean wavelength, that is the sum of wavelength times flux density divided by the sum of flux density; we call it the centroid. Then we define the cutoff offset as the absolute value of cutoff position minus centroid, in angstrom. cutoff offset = 151.2 angstrom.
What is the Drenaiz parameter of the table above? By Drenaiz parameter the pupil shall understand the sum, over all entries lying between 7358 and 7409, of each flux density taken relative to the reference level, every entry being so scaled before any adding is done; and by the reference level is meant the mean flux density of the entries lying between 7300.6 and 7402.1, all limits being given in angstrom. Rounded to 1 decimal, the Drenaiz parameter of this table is 14.4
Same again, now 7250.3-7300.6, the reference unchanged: 14.5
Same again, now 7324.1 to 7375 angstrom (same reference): 14.8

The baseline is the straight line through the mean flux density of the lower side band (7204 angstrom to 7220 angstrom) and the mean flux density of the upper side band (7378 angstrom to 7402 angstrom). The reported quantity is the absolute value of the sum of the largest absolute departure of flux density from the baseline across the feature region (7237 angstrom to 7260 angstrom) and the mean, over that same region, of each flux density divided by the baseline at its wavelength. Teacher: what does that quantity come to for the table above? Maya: 2.0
